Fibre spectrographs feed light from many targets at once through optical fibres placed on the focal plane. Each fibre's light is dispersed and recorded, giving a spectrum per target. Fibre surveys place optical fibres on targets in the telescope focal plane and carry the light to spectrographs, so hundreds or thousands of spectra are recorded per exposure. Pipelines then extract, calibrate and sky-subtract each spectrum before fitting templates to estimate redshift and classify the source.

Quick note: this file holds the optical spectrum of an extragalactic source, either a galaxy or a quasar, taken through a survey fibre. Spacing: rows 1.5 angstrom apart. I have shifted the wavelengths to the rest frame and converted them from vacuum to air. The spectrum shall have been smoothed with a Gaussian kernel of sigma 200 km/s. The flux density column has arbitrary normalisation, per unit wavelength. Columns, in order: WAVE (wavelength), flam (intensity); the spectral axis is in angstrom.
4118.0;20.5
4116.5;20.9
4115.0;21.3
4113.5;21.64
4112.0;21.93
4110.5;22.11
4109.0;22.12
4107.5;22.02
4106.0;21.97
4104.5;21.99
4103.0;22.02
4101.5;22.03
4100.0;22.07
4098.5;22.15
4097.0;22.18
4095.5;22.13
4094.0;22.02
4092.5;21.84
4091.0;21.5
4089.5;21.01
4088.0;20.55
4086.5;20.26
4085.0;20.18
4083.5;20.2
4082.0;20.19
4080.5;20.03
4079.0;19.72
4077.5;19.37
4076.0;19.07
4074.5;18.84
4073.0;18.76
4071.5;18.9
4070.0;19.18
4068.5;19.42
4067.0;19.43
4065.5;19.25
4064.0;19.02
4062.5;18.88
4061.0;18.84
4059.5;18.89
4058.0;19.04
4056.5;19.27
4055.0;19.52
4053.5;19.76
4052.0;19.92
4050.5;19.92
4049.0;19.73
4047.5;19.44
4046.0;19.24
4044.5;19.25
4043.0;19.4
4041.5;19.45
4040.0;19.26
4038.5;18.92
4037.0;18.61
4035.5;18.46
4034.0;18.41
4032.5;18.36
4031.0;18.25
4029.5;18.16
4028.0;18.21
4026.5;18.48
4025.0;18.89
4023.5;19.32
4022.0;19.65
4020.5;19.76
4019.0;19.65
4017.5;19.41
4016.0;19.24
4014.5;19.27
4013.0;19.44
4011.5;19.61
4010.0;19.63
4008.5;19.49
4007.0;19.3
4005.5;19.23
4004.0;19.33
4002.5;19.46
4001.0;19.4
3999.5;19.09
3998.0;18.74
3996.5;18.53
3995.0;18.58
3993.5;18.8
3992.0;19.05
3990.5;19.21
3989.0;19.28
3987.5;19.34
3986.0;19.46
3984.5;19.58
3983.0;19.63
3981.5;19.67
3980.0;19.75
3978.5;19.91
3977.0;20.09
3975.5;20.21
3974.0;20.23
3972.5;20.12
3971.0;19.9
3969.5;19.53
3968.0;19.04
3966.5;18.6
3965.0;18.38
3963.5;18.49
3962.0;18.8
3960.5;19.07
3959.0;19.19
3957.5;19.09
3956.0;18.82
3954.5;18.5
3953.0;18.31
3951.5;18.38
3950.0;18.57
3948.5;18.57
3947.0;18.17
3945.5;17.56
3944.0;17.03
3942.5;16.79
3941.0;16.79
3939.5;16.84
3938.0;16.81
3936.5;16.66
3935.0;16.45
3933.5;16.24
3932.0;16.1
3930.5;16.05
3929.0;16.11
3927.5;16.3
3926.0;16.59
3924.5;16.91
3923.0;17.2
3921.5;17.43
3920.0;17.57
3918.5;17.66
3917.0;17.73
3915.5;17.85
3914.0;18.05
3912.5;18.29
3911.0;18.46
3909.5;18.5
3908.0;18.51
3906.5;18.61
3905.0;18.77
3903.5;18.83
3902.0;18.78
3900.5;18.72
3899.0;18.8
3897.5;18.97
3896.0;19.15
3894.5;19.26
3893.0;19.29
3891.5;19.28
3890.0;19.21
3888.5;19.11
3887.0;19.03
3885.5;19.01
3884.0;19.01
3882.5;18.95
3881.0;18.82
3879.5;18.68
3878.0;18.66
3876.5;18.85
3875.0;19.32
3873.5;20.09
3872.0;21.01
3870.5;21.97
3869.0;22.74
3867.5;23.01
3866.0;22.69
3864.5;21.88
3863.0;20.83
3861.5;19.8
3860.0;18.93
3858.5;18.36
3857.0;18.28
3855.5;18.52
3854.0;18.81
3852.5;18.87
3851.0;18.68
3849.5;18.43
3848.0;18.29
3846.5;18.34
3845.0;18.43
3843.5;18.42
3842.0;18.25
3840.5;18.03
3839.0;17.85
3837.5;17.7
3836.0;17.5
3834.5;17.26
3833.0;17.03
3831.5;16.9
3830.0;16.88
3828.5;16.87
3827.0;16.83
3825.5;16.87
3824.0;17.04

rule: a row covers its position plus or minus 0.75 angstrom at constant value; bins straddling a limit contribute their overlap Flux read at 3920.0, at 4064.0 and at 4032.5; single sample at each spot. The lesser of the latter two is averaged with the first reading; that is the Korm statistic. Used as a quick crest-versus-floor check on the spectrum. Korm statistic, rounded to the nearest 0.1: 18.0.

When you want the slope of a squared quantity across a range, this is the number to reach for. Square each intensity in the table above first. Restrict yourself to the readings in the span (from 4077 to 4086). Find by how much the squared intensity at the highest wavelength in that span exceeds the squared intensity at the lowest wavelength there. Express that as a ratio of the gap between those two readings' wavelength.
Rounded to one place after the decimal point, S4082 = 4.3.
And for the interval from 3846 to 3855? 2.3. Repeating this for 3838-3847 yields 2.4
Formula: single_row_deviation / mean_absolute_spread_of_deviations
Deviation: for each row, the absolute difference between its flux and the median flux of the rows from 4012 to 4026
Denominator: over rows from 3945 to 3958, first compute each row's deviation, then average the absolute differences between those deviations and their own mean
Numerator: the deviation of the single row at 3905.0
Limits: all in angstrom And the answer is 2.1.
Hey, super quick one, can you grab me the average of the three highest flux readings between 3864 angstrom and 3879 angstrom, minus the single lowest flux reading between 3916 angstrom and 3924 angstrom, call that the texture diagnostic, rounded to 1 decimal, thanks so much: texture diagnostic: 5.6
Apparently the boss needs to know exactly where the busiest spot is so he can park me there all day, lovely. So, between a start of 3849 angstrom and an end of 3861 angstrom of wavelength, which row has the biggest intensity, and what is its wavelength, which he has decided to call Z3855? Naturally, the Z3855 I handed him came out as 3860.0 angstrom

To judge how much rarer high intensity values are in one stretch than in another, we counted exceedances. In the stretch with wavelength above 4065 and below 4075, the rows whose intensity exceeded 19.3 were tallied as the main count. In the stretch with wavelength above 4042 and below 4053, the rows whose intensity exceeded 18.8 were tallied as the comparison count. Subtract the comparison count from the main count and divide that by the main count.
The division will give -2.50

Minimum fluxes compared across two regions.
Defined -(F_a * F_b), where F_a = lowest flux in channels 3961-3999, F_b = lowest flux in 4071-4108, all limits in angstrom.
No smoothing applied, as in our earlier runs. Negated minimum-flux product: -345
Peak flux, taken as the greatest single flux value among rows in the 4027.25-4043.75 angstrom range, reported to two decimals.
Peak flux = 19.45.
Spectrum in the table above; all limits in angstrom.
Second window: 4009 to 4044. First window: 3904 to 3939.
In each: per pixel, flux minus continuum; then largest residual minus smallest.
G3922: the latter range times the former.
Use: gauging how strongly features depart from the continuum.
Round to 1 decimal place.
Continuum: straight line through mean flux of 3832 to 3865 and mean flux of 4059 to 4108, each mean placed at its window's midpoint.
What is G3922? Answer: 4.9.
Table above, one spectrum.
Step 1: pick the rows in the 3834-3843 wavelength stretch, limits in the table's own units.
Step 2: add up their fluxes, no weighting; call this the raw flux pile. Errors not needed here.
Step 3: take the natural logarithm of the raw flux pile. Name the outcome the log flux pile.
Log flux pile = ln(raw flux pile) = 4.67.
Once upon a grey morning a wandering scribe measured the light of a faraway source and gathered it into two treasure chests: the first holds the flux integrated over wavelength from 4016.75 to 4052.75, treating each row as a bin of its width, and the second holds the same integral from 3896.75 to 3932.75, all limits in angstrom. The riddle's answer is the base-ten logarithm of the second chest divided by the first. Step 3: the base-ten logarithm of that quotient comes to -0.031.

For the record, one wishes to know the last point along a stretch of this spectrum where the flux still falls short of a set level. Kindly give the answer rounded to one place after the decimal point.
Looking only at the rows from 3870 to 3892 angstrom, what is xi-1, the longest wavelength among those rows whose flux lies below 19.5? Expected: 3891.5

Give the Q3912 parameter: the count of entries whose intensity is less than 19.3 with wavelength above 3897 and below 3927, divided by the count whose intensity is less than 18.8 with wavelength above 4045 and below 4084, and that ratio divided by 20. 1.00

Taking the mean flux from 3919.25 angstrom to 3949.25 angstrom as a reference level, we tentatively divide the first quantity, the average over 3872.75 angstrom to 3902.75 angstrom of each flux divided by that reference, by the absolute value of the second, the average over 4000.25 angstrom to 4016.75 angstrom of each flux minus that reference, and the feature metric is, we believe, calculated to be 0.45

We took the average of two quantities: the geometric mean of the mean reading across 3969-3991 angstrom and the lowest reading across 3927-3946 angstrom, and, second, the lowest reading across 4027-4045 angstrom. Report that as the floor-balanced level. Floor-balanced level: 18.0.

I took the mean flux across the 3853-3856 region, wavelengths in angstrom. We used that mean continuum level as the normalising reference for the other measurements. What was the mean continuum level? 18.7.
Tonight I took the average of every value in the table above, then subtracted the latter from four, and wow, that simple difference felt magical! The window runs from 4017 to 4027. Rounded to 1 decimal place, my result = -15.3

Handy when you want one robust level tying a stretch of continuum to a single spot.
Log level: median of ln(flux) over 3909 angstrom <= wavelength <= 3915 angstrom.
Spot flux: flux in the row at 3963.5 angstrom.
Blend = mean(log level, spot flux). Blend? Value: 10.7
